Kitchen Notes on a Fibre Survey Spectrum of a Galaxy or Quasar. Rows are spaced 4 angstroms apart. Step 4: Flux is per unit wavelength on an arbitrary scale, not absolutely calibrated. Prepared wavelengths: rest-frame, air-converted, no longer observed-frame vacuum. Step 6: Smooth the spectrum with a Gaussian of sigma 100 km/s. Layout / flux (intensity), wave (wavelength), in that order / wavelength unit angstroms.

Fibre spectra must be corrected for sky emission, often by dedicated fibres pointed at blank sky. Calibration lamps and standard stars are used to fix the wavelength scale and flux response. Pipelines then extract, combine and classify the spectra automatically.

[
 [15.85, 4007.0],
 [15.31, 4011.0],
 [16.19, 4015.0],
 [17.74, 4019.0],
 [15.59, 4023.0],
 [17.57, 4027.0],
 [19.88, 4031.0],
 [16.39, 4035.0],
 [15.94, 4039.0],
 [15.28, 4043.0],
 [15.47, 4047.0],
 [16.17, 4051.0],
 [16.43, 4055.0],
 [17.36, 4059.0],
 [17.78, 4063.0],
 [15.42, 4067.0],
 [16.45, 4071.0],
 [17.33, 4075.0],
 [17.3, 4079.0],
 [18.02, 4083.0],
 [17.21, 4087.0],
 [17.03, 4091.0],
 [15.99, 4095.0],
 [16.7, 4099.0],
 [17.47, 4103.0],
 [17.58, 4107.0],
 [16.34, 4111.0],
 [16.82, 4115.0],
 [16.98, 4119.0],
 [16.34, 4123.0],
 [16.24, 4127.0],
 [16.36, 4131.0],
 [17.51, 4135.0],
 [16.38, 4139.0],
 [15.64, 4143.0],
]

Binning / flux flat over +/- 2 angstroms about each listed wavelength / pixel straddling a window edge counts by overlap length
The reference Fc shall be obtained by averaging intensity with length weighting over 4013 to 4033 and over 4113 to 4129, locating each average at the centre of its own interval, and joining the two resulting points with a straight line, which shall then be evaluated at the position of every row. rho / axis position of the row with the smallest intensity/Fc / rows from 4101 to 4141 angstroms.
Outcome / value 4111.0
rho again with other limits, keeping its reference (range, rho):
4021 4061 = 4043.0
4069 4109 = 4095.0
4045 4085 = 4047.0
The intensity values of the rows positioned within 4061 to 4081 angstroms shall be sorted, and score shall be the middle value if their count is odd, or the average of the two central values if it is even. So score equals 17.3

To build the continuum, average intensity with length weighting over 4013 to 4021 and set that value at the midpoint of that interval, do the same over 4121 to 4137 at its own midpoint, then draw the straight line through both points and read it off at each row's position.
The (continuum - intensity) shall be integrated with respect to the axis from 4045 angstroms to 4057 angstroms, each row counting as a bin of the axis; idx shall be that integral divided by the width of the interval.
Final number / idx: 0.8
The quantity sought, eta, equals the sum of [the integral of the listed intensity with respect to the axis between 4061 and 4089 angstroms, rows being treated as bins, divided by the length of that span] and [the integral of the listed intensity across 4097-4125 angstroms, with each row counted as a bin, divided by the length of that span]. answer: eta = 34.0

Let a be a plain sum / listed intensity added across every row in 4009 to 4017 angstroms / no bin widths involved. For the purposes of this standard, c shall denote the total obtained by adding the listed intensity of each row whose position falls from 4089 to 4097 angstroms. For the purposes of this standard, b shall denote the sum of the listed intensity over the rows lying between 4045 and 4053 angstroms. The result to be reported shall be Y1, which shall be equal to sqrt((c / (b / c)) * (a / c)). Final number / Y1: 5.7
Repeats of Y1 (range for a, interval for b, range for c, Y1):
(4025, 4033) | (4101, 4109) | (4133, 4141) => 6.0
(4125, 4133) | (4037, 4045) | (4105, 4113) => 6.0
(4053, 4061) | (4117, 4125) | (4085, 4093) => 5.9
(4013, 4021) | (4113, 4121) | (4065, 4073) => 5.7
